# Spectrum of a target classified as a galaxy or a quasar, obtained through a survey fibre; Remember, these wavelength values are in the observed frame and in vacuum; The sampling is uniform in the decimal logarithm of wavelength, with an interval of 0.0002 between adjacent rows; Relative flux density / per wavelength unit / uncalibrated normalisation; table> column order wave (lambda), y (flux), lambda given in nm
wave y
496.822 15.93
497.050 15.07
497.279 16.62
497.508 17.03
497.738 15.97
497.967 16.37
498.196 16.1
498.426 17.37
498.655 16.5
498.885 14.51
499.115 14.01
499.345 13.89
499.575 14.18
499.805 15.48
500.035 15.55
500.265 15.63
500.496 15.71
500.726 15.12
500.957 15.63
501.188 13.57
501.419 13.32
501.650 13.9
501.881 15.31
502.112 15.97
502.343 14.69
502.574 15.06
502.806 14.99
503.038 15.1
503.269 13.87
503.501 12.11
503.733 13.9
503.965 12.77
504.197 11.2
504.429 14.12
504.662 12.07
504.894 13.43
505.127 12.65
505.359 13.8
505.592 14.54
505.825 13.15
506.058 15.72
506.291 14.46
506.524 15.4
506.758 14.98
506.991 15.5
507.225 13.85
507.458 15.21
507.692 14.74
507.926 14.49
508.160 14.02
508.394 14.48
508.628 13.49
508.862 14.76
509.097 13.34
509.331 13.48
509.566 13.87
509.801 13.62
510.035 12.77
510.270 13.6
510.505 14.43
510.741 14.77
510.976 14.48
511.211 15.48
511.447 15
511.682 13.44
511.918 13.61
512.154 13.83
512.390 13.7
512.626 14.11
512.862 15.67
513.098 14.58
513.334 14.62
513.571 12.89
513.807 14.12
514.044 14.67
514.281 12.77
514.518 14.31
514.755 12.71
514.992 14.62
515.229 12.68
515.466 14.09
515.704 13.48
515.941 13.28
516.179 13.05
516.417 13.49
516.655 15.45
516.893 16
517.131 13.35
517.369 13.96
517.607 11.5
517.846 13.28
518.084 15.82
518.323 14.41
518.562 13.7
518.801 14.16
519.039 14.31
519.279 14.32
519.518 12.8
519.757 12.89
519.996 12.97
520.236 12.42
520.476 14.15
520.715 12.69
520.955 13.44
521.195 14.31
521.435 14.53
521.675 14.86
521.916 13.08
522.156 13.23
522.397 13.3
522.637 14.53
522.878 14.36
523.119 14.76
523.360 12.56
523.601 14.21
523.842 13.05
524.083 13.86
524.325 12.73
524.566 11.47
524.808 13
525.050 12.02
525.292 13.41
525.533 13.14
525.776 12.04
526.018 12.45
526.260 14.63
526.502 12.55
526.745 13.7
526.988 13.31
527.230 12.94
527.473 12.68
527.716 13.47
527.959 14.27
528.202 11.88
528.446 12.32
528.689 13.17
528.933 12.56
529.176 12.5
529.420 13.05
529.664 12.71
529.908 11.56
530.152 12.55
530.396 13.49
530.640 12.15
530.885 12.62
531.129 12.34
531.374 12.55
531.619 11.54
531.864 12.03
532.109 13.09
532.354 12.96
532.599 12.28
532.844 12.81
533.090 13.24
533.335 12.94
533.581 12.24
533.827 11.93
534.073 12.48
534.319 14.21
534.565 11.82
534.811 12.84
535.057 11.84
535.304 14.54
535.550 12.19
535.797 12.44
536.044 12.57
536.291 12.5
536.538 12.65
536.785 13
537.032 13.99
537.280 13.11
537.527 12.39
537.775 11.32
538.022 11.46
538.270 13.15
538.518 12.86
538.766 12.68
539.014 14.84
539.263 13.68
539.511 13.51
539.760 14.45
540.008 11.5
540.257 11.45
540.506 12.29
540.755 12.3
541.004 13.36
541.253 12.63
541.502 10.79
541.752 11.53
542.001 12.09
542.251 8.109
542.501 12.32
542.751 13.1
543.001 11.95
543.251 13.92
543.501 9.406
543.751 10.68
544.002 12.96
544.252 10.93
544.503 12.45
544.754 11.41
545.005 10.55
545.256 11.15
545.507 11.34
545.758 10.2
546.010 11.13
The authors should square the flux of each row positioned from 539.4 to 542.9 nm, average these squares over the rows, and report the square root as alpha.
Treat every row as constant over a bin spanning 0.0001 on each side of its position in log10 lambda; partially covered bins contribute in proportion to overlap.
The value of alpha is 12.2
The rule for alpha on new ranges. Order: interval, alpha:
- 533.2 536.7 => 12.7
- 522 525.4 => 13.4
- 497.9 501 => 15.5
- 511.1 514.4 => 14.2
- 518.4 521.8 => 13.7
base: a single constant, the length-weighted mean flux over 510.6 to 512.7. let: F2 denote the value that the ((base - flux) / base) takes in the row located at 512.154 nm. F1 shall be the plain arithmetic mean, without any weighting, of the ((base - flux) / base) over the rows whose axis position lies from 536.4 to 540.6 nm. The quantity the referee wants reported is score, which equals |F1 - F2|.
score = 0.07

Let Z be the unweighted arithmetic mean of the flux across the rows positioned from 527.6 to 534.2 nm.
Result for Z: 12.6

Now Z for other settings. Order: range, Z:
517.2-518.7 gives 13.8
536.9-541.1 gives 12.8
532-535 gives 12.7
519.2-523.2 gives 13.7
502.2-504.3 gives 13.7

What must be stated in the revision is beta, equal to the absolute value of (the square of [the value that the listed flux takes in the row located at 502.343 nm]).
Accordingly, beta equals 216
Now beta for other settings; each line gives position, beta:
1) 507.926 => 210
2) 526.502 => 158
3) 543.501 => 88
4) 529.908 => 134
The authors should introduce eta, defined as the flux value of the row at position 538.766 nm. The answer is 12.68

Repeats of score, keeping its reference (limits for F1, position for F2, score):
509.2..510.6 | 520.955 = 0.01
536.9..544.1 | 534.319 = 0.13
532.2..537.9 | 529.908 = 0.08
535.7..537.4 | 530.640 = 0.05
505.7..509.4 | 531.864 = 0.17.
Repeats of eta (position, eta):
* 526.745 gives 13.7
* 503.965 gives 12.77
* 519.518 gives 12.8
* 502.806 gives 14.99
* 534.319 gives 14.21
